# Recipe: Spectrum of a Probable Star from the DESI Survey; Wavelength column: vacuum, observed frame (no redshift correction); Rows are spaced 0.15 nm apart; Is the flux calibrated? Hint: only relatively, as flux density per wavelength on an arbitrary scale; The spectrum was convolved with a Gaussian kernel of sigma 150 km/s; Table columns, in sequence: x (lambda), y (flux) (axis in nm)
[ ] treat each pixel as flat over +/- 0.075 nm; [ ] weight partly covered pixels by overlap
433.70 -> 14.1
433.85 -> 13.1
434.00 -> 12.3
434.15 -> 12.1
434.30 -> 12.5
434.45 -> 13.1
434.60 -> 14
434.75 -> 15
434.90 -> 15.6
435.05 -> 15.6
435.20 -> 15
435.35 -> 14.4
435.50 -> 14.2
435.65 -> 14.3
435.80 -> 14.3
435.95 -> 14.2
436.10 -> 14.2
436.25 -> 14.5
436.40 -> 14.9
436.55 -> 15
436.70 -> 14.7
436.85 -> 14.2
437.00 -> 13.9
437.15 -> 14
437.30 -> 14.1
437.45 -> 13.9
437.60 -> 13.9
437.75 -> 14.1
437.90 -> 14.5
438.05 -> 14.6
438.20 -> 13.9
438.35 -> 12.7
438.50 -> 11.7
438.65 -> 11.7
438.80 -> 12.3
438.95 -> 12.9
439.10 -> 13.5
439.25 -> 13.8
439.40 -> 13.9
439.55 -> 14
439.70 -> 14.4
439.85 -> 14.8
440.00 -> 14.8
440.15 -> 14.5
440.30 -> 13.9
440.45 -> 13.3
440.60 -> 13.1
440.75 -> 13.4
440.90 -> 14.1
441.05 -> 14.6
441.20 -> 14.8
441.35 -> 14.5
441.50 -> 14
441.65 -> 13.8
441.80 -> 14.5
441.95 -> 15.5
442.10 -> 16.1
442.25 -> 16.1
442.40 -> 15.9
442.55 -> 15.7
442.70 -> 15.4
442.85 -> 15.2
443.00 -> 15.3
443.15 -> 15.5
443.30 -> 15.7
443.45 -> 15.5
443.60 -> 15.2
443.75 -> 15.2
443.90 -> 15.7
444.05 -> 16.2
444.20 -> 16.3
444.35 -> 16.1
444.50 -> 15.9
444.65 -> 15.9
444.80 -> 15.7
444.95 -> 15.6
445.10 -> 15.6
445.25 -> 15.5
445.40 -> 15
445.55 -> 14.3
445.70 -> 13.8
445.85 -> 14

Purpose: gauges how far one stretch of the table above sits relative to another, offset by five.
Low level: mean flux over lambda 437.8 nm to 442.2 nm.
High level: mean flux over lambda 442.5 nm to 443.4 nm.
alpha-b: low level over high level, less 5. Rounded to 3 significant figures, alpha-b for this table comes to -4.10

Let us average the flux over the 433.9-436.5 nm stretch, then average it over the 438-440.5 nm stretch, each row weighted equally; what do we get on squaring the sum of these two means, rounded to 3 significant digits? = 767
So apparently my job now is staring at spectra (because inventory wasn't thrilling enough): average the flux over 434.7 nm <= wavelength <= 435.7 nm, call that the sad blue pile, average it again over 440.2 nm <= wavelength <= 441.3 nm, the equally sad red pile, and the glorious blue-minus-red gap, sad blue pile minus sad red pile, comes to 1.0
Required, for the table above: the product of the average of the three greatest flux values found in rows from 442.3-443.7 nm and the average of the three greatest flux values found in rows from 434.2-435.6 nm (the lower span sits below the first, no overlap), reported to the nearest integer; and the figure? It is 243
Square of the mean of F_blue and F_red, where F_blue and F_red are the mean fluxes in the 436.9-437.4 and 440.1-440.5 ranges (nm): 195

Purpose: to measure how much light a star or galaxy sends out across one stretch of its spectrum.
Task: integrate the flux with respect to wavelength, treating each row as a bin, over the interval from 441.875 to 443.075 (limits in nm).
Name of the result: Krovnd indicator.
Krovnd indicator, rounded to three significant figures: 18.8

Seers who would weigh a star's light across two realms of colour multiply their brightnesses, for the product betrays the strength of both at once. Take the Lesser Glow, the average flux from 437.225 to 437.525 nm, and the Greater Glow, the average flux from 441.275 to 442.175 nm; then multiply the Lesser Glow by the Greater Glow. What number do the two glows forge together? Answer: 206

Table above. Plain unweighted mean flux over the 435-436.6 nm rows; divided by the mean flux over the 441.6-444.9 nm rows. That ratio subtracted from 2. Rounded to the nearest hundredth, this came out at 1.06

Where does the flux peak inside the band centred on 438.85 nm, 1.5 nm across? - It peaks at 439.55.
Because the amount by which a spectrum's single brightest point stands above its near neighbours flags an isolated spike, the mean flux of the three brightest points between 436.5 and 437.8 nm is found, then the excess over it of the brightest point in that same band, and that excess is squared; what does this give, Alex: 0.13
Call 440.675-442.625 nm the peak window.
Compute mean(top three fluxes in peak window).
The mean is 16.0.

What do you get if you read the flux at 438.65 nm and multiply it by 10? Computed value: 117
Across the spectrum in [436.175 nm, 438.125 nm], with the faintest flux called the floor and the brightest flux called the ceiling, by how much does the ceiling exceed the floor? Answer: 1.1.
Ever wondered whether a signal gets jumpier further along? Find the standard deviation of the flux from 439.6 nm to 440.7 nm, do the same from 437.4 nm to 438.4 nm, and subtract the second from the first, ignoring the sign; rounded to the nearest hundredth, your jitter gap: 0.07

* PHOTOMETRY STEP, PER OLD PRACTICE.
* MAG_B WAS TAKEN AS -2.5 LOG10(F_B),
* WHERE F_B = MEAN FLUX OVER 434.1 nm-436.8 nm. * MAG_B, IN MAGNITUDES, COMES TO -2.89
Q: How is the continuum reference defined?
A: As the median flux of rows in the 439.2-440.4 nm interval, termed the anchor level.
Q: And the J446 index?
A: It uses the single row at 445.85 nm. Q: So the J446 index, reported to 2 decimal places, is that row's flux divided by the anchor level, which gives 0.99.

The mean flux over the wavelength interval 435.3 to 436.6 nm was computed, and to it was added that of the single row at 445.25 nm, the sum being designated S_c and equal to 29.9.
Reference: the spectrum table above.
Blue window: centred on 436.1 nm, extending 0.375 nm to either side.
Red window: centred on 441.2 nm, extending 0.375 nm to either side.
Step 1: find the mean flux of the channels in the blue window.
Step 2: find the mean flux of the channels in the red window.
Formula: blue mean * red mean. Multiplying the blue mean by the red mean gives 208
